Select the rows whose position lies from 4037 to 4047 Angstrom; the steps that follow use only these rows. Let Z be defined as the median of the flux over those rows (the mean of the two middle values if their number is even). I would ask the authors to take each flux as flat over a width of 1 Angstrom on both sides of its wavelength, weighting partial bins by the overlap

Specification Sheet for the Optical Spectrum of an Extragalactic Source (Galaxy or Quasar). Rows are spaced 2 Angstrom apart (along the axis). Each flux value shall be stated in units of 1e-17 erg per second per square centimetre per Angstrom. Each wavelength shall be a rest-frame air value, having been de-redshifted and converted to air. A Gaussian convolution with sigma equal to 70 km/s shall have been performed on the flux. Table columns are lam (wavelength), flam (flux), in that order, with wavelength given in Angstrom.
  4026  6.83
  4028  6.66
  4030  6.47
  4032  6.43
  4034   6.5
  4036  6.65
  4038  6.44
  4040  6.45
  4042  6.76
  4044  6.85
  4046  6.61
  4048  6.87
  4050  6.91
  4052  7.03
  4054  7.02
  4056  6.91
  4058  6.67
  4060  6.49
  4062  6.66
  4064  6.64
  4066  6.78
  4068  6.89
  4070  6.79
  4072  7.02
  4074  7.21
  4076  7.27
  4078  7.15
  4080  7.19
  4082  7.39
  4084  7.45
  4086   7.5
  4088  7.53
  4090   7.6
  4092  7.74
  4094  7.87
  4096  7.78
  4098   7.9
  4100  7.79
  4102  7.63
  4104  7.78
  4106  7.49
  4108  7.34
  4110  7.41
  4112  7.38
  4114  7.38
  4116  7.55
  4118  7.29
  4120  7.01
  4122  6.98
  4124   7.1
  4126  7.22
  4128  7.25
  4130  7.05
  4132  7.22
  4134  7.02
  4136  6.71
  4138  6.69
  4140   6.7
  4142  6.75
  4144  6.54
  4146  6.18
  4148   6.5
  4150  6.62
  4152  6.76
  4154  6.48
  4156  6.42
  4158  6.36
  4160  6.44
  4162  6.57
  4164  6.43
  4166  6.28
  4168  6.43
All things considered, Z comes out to 6.61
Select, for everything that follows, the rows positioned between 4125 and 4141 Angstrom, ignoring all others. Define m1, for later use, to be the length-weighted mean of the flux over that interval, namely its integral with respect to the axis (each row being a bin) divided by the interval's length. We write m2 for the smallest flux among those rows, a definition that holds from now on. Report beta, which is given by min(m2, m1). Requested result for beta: 6.7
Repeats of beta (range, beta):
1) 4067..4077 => 6.8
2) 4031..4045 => 6.4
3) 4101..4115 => 7.3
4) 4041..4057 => 6.6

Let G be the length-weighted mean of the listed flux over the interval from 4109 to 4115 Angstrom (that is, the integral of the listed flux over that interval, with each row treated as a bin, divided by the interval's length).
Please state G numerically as 7.4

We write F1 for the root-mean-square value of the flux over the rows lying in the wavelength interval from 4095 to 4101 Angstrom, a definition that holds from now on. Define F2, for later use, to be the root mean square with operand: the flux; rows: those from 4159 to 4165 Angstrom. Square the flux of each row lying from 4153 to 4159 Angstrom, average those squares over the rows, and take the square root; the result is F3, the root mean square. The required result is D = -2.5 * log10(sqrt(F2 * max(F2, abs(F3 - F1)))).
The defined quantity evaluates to -2.03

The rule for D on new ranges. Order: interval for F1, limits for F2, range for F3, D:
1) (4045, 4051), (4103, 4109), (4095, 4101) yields -2.19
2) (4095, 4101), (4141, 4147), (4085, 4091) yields -2.03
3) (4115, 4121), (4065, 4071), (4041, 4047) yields -2.08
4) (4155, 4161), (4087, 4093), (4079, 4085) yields -2.21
